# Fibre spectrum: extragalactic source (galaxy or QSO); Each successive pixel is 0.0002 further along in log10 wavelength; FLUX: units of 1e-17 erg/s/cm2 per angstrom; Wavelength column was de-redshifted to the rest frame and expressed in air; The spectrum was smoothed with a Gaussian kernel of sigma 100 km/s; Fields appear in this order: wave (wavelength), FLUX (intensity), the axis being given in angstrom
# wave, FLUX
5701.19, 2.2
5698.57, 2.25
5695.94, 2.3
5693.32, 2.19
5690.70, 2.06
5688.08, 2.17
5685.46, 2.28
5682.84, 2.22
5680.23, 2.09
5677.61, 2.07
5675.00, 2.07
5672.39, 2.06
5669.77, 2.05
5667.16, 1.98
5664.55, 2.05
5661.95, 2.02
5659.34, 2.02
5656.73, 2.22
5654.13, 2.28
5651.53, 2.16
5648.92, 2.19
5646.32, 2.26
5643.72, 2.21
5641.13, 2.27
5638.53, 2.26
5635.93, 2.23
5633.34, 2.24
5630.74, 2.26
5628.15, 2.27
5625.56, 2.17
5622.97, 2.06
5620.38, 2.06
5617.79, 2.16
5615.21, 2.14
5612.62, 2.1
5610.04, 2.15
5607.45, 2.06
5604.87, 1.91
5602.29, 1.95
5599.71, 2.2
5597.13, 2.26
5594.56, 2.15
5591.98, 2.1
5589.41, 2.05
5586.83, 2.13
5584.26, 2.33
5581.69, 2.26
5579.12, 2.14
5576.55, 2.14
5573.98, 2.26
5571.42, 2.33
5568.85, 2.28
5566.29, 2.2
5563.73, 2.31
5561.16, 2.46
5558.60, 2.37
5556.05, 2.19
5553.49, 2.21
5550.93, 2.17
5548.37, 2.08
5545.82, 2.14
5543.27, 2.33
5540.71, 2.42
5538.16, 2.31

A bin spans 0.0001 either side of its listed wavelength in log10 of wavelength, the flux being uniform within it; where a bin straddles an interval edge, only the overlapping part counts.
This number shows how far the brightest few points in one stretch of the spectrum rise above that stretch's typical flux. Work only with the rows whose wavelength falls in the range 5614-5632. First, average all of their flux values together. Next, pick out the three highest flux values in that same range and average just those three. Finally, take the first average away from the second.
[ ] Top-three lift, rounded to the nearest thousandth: 0.073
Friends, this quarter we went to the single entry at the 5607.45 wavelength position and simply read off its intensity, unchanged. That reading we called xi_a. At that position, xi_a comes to 2.06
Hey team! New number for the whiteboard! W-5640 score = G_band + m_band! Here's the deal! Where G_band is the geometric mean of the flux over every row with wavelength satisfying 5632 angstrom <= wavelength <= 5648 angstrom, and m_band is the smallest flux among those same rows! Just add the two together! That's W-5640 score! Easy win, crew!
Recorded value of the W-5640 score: 4.45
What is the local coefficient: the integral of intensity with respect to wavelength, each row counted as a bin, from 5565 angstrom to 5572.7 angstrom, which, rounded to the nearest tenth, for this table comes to 17.5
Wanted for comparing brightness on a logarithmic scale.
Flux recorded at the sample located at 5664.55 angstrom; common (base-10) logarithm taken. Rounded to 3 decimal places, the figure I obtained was 0.312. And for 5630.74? 0.354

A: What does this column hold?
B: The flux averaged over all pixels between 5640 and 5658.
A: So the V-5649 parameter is 2.23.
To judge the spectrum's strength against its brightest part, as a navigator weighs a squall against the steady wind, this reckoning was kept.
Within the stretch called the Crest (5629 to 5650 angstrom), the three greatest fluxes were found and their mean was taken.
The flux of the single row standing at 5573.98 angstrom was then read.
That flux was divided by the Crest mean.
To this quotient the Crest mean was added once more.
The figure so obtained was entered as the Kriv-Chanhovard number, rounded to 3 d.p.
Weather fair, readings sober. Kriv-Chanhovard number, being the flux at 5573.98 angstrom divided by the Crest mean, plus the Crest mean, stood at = 3.262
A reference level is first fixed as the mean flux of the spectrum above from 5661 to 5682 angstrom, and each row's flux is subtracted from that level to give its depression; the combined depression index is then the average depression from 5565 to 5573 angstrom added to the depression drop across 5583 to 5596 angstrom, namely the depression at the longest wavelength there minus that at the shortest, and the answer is -0.04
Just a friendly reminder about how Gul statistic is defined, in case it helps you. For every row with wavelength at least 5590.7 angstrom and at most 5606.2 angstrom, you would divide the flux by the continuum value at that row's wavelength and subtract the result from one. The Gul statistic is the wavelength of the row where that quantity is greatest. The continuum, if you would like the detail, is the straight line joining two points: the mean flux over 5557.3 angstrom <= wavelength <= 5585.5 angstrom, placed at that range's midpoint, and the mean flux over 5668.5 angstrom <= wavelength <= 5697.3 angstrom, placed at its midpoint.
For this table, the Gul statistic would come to 5604.87 angstrom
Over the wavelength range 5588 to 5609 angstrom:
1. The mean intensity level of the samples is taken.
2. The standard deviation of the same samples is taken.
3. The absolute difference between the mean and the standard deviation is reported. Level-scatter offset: 1.97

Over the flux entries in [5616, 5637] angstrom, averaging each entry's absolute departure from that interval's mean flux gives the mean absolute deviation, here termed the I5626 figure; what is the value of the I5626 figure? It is 0.069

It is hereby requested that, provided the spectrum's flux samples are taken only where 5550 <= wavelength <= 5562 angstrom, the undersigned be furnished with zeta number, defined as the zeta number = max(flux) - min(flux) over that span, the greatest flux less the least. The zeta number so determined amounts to 0.29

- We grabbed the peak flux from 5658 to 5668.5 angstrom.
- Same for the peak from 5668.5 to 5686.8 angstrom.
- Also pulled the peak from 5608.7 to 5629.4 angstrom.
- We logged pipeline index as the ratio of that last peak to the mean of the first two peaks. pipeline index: 1.05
